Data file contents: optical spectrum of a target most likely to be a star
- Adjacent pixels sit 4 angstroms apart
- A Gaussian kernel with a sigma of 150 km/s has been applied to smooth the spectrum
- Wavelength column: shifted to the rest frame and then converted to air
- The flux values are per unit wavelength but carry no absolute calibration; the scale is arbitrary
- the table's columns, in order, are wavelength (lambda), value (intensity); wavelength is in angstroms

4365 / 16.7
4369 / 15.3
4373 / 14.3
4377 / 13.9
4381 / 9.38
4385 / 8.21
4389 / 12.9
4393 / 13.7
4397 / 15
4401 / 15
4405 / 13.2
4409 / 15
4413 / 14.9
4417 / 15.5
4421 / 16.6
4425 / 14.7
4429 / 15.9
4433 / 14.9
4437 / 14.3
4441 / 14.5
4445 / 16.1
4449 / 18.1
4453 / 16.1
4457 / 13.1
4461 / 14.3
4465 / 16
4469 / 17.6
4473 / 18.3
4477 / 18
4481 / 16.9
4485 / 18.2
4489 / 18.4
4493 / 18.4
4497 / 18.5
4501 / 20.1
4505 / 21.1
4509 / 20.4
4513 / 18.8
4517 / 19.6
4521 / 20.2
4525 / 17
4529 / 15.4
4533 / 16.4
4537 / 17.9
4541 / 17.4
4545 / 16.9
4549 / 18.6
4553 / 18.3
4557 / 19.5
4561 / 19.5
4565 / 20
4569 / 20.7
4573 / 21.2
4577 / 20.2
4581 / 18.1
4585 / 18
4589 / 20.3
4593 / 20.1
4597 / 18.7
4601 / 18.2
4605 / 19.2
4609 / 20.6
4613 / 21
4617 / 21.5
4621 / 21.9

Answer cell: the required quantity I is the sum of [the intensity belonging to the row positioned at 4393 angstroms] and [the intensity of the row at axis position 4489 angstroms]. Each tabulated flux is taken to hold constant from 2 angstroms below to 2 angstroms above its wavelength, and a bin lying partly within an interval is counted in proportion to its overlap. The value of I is 32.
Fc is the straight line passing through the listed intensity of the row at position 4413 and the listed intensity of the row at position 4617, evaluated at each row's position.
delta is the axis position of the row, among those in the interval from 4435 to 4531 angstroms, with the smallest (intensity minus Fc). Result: 4529 angstroms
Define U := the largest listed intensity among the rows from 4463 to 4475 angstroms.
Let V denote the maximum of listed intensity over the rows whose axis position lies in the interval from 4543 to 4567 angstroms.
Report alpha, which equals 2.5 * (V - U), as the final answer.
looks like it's 4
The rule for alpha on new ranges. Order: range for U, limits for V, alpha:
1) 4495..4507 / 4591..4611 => -1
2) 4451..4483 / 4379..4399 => -8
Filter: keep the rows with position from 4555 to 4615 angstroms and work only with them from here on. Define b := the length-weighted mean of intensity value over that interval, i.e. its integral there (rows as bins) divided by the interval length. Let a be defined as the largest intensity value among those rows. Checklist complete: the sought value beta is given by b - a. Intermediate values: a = 21.2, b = 19.7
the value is -1.5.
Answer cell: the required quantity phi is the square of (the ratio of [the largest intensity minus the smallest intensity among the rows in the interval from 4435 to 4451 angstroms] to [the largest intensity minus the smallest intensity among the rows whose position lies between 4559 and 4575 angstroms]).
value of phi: 5.0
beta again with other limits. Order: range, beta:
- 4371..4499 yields -3.2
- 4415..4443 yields -1.4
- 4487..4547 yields -2.7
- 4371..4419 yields -2.1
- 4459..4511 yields -2.9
